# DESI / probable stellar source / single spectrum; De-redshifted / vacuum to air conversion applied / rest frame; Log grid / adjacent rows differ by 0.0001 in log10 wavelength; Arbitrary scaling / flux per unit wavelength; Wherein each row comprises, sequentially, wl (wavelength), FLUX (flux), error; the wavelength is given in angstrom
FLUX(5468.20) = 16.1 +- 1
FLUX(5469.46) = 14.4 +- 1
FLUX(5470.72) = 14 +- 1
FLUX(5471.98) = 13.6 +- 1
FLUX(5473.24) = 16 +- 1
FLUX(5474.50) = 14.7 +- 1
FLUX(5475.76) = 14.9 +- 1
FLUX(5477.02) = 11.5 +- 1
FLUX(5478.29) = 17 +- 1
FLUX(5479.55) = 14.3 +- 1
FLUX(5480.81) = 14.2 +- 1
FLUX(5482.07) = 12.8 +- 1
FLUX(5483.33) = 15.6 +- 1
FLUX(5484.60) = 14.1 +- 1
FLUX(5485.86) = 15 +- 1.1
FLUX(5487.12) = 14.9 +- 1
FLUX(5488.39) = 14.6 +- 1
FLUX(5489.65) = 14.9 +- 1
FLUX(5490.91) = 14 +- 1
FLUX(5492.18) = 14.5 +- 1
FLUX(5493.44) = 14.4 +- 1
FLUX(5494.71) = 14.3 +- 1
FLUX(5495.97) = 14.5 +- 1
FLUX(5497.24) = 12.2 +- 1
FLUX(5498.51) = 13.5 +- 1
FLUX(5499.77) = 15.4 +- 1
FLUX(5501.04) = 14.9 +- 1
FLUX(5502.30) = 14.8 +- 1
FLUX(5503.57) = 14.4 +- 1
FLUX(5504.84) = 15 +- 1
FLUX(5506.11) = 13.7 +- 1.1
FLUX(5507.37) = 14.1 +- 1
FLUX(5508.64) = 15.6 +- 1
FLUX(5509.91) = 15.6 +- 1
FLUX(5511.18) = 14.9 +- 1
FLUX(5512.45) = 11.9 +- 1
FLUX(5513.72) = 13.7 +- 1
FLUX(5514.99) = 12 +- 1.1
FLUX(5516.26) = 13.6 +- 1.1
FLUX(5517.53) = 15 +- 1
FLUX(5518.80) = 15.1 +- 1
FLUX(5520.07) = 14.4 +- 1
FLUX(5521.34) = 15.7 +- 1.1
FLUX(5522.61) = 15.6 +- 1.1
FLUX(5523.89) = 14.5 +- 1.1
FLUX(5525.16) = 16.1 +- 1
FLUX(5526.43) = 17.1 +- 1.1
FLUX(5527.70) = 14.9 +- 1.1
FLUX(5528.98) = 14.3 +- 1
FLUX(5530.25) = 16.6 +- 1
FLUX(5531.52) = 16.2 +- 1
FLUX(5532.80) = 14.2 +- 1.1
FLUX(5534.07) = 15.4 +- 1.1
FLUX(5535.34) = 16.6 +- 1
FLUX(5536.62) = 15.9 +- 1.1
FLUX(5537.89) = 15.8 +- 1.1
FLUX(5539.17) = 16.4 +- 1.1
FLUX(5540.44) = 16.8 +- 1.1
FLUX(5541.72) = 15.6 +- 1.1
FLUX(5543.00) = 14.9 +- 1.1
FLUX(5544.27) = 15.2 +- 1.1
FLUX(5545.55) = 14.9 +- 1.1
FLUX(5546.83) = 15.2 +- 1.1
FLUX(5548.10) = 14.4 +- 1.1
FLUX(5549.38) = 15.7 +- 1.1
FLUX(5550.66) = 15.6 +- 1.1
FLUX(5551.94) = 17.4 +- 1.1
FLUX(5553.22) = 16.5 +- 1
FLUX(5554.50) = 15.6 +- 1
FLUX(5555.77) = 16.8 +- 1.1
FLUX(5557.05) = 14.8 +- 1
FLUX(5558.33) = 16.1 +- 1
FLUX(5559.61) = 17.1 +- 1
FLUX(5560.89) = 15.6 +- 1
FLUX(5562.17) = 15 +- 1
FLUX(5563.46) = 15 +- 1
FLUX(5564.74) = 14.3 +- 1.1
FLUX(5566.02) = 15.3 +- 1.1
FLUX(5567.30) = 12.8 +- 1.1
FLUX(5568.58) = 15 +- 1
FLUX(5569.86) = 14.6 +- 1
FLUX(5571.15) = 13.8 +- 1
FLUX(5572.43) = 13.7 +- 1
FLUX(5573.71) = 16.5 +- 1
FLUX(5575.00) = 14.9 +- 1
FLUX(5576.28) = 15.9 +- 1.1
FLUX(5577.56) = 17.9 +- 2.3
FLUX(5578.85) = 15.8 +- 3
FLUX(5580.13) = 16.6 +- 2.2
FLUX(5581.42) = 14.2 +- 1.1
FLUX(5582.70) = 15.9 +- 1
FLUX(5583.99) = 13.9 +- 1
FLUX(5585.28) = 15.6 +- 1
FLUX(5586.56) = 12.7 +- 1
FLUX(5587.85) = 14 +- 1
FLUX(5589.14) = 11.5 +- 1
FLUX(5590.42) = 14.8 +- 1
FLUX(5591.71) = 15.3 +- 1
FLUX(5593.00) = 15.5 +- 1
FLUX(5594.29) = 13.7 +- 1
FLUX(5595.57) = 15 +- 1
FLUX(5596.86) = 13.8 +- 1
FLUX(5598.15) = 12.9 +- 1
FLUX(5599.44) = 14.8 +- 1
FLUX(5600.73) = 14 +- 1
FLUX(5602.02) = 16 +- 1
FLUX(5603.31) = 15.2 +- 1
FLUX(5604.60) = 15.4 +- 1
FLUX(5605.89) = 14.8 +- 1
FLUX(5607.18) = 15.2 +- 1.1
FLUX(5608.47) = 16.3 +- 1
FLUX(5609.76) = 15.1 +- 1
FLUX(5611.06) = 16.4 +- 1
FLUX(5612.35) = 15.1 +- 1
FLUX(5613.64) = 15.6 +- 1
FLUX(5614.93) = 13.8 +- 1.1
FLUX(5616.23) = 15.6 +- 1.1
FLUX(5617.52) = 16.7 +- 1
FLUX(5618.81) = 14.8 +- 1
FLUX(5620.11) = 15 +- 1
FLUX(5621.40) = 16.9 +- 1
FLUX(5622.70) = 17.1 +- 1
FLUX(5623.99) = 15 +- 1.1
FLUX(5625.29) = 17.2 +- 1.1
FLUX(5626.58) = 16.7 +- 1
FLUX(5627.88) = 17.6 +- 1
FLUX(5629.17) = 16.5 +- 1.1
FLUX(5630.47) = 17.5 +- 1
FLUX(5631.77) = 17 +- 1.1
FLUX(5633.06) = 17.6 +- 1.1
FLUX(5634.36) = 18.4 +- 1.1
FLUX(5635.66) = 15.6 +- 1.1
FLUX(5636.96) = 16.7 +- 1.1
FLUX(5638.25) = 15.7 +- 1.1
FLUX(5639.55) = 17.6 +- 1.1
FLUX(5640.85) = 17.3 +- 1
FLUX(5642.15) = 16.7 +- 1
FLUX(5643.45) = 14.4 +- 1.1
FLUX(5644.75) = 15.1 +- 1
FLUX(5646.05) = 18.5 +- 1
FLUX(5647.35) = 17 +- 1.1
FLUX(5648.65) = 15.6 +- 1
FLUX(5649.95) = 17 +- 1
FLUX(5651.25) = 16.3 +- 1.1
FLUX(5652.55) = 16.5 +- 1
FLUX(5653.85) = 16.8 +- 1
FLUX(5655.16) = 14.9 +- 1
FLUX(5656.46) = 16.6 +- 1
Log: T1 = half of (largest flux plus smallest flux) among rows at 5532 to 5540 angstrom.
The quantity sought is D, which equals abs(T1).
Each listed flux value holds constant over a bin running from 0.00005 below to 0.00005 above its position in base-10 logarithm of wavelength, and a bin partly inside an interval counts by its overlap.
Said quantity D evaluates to 15.4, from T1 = 15.4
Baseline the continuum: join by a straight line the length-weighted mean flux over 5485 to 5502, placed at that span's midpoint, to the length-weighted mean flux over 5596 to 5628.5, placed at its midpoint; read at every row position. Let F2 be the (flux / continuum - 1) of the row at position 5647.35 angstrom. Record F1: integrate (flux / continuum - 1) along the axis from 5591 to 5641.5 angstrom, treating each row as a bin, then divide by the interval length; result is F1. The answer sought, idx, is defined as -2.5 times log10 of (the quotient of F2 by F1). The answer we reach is -1.5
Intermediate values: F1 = 0.019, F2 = 0.077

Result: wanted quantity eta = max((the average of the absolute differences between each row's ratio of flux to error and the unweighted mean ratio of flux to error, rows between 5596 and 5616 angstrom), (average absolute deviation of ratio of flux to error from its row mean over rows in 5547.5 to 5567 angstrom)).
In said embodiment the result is 0.92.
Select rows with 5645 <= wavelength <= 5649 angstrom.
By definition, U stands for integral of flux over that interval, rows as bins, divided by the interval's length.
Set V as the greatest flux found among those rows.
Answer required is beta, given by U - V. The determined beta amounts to -1.5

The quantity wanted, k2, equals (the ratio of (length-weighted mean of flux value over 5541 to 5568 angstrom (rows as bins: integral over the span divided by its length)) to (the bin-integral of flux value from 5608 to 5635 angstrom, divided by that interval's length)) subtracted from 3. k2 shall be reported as 2.05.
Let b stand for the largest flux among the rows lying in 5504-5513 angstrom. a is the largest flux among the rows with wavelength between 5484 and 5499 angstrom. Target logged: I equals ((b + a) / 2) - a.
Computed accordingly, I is 0.3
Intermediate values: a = 15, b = 15.6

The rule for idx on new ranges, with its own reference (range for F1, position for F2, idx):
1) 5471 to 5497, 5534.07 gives -1.7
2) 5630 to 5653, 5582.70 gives 0.3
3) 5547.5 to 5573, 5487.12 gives -0.9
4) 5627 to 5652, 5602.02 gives 0.5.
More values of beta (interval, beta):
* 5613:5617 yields -0.6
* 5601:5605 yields -0.6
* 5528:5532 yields -1.0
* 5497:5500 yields -1.7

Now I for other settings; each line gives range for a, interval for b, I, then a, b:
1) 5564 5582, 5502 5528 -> -0.4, 17.9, 17.1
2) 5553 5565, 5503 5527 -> 0.0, 17.1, 17.1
